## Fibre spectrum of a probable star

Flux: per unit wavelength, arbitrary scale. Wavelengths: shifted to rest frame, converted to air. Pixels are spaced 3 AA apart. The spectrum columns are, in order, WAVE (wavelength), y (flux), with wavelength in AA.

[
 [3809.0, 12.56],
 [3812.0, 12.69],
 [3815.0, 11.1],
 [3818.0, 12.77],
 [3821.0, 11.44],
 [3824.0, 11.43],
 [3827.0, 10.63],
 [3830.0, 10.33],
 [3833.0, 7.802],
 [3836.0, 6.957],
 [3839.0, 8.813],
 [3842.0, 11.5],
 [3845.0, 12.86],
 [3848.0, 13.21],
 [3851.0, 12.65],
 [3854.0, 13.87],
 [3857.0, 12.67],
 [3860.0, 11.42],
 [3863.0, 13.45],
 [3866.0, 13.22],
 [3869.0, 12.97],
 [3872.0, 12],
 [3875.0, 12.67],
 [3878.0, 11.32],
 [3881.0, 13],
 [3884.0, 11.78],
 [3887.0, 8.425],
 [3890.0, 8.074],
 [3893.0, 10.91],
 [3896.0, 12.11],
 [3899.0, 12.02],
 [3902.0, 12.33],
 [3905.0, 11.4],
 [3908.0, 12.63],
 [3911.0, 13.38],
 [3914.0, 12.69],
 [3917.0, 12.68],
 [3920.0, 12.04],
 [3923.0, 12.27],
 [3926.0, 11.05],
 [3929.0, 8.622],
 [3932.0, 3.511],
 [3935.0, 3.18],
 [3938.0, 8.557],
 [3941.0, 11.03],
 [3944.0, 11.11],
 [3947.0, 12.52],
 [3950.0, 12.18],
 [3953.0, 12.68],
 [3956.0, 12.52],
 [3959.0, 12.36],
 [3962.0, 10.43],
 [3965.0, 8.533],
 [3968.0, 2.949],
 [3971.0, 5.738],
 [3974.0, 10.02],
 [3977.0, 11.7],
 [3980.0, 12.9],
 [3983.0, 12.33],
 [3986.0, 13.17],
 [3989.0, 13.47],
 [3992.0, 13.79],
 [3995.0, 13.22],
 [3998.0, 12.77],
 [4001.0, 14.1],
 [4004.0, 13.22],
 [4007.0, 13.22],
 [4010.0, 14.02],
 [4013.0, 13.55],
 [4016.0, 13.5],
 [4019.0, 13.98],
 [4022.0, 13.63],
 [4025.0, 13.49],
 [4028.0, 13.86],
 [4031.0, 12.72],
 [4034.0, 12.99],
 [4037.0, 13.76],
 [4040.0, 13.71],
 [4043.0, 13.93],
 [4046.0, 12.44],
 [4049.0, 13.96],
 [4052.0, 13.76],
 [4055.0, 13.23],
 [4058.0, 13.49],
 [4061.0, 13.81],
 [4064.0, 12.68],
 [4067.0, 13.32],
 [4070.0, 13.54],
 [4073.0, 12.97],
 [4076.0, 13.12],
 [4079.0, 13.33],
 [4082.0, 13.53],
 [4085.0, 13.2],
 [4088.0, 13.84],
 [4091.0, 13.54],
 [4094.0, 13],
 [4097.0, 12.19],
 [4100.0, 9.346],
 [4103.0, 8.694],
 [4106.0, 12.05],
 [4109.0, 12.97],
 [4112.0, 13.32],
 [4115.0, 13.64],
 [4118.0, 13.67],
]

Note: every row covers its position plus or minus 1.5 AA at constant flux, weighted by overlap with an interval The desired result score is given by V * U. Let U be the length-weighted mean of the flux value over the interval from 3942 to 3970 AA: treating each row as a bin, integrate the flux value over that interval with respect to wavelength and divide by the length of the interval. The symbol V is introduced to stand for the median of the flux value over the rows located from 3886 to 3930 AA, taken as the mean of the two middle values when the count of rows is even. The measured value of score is 127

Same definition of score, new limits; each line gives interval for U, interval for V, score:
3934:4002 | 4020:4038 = 149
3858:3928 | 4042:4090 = 159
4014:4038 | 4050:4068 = 181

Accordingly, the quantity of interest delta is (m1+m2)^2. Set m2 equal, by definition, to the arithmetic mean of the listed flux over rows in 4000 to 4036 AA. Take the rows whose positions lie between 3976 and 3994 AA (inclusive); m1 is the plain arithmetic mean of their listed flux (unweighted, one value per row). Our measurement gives 698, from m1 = 12.9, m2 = 13.5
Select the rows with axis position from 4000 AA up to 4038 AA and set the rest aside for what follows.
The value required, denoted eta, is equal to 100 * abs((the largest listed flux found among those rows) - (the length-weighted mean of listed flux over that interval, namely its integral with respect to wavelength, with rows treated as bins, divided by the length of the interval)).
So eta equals 57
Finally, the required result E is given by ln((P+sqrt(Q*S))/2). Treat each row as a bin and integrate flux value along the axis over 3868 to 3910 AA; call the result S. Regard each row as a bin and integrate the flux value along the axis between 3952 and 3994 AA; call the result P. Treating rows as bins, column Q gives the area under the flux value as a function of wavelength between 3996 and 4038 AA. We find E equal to 6.20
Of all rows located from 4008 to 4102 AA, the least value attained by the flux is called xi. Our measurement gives 9.346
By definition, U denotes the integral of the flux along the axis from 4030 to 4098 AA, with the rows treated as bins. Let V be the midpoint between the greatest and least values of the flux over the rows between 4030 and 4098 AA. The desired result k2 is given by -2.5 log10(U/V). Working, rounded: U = 906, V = 13.1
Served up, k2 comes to -4.60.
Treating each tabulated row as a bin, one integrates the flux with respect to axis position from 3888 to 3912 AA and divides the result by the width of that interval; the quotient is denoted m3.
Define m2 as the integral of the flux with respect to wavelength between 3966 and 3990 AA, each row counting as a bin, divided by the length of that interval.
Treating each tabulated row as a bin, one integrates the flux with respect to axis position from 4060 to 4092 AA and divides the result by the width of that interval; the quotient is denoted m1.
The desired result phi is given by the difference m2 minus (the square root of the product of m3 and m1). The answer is -2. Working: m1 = 13.3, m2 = 10.2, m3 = 11.5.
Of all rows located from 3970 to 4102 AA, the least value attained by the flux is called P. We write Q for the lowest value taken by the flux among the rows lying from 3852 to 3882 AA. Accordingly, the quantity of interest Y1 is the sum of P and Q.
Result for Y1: 17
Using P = 5.738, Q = 11.32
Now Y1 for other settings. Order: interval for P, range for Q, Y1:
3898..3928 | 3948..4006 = 14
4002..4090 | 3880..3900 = 21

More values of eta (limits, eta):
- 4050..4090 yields 46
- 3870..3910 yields 152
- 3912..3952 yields 251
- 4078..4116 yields 135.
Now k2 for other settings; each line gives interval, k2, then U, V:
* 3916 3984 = -4.83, 680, 7.9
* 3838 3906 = -4.67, 808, 11.0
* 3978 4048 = -4.63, 936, 13.2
